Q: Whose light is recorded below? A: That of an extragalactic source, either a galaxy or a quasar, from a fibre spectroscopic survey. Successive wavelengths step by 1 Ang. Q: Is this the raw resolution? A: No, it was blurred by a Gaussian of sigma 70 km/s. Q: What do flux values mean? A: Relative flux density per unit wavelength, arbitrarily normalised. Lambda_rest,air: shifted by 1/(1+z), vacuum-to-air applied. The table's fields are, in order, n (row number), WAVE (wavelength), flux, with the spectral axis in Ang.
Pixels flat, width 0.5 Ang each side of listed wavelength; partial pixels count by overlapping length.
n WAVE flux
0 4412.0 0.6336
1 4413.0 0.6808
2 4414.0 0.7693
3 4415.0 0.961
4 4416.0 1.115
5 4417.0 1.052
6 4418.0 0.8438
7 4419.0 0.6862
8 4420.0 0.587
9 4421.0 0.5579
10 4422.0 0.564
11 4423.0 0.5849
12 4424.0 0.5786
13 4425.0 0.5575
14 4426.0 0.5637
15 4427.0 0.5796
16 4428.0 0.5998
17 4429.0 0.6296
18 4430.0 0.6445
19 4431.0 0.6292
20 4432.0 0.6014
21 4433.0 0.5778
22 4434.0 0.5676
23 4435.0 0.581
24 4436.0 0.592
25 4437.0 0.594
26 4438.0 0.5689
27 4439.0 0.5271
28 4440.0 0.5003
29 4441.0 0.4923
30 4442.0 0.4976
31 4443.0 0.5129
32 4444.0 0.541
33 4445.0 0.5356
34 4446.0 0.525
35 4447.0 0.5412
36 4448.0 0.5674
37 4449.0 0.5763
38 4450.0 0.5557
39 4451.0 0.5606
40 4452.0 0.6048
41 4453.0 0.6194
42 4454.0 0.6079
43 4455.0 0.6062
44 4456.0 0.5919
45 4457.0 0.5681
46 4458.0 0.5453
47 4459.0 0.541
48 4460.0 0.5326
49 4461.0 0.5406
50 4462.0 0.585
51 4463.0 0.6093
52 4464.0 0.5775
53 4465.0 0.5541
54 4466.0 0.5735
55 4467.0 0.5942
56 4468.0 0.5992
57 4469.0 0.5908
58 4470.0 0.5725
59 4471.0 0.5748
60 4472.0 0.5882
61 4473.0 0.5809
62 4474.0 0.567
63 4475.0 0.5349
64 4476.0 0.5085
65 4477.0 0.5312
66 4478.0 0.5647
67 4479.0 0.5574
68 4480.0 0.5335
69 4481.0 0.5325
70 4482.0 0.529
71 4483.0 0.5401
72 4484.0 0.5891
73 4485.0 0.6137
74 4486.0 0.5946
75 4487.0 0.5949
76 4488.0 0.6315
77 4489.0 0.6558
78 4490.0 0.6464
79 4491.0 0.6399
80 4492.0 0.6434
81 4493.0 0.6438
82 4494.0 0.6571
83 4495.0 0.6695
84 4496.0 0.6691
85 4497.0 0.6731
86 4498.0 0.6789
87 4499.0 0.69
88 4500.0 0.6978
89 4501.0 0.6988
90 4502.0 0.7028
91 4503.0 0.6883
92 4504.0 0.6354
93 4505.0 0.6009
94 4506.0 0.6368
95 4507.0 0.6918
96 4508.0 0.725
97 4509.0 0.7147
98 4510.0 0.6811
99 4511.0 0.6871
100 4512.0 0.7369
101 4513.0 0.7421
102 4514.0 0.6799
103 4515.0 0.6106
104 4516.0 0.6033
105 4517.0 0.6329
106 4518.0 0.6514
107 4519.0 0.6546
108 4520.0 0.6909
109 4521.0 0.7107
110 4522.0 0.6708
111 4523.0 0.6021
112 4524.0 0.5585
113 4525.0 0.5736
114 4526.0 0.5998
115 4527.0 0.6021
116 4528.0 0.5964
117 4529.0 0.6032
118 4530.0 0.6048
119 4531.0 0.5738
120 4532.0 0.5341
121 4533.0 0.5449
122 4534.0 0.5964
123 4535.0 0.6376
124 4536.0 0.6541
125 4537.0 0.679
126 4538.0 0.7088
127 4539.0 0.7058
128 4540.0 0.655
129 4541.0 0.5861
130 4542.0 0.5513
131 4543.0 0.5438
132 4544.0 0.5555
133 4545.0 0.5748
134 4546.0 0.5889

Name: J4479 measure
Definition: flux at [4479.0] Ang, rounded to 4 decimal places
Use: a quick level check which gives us 0.5574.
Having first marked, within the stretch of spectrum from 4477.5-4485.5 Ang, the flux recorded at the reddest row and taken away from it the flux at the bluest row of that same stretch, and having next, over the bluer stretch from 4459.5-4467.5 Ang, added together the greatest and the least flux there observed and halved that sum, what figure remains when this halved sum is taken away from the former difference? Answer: -0.52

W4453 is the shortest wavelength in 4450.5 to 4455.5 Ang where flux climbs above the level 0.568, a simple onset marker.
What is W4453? 4452.0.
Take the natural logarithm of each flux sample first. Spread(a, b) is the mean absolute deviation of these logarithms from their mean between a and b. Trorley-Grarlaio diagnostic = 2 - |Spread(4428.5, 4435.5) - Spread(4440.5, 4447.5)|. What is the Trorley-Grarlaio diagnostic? 1.99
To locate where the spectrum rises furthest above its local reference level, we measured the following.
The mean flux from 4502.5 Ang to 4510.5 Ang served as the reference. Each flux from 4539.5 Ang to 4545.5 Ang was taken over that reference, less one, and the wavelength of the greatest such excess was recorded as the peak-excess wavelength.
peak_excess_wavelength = 4540.0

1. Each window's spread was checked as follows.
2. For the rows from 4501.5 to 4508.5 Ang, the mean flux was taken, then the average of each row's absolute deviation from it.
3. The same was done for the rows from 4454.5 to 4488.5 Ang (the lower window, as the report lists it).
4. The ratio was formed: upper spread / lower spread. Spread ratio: 1.5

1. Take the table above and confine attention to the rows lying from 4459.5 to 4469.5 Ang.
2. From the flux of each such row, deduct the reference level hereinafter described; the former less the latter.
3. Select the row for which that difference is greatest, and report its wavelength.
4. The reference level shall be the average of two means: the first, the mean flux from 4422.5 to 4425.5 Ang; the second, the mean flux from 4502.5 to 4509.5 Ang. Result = 4463.0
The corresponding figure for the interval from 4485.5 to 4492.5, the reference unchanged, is 4489.0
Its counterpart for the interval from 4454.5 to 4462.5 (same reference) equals 4455.0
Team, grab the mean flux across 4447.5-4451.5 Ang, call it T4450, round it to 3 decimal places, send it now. 0.565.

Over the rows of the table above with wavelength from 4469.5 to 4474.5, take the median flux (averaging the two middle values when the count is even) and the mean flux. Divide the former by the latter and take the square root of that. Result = 1.00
